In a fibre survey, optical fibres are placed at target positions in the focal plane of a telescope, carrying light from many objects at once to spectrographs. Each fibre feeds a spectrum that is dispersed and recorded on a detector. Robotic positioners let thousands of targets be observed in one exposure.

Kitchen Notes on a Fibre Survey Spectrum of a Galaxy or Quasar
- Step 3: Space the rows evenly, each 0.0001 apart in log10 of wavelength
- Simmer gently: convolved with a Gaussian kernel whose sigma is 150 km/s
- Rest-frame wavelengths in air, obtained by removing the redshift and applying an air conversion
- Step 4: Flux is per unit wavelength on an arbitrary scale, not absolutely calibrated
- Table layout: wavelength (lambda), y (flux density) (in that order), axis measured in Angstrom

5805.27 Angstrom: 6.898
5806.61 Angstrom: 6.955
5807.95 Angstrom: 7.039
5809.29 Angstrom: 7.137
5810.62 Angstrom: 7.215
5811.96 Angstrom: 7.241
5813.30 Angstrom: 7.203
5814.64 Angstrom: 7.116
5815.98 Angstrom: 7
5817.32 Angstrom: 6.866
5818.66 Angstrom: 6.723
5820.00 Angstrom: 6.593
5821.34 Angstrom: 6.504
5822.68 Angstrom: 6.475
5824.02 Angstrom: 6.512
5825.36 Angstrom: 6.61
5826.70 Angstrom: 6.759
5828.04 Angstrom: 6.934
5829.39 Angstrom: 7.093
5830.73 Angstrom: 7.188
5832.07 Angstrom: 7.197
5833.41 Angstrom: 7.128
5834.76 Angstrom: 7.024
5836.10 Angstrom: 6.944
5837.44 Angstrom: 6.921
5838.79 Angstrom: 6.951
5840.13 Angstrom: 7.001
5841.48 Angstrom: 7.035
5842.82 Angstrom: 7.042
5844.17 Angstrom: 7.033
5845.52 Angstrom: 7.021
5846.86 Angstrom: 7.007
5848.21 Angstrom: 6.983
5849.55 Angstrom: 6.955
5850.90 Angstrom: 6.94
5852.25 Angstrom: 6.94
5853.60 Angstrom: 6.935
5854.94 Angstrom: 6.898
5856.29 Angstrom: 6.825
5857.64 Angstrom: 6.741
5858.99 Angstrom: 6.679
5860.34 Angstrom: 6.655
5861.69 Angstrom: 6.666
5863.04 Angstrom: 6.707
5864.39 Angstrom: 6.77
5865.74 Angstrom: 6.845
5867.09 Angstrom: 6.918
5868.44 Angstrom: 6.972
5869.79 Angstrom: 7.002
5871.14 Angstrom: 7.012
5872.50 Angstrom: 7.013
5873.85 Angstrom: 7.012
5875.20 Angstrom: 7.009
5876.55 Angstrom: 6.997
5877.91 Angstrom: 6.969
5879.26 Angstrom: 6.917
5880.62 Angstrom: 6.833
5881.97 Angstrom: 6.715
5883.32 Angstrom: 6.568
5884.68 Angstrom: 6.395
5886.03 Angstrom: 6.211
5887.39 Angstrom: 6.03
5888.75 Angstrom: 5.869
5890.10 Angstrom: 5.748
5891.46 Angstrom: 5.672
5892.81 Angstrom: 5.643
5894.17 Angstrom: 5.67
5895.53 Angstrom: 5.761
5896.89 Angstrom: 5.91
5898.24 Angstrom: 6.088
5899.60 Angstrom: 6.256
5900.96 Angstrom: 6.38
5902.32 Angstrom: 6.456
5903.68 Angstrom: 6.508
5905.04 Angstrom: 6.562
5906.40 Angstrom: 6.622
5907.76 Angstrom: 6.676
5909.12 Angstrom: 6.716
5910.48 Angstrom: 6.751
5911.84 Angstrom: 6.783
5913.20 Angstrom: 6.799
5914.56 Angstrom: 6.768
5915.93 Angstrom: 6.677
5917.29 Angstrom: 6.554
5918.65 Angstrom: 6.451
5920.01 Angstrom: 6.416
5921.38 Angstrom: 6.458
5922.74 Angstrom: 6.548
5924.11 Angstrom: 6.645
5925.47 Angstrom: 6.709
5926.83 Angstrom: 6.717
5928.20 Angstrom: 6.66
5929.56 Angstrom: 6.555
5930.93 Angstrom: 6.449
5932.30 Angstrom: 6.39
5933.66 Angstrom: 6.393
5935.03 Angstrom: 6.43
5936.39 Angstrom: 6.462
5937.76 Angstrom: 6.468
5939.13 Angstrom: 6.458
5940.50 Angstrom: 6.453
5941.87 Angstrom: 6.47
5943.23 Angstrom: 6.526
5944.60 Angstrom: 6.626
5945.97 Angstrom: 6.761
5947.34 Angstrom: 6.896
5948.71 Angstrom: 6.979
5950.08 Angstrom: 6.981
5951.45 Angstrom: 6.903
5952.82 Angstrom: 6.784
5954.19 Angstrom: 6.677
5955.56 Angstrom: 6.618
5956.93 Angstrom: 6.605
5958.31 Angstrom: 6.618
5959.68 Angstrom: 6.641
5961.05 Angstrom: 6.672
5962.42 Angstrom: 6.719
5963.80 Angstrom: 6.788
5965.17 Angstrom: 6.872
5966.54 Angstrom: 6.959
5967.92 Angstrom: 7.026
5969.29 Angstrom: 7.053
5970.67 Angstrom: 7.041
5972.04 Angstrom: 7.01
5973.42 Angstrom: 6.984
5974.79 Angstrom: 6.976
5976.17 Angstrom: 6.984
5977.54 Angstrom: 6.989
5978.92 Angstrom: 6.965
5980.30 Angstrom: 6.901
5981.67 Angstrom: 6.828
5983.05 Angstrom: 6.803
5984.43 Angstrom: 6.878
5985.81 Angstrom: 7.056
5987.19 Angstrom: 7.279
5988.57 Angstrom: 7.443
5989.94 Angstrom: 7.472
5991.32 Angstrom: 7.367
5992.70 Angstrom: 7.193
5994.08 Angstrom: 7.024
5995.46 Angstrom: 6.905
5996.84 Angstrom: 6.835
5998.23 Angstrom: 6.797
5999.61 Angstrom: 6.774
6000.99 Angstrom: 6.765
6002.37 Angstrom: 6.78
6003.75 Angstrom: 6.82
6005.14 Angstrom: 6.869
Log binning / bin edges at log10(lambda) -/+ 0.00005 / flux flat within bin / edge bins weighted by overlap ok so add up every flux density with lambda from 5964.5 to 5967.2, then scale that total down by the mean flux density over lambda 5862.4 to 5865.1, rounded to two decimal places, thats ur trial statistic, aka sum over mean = 2.05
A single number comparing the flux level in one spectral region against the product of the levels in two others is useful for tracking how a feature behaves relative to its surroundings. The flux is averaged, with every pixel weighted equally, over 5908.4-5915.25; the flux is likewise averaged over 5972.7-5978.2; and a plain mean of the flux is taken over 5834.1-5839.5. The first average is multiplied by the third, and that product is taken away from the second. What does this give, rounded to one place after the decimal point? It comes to -40.1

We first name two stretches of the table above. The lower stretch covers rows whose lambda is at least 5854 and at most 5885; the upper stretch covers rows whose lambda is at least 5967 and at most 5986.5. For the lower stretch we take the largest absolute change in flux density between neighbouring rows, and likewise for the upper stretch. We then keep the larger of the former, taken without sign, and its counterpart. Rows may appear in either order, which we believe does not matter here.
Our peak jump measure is 0.178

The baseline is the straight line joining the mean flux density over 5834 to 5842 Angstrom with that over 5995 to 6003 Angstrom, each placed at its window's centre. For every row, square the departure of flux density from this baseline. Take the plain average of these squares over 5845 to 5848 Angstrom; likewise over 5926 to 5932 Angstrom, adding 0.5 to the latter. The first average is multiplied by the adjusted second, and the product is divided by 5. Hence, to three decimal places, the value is 0.000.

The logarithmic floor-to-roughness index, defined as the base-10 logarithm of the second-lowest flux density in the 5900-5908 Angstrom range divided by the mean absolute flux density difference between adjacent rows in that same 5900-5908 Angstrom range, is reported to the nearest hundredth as 2.04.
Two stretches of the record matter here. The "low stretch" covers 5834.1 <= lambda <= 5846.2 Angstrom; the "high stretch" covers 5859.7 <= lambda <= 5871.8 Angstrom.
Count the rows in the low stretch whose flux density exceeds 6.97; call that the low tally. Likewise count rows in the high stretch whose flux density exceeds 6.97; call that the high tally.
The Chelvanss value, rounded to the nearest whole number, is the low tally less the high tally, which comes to 3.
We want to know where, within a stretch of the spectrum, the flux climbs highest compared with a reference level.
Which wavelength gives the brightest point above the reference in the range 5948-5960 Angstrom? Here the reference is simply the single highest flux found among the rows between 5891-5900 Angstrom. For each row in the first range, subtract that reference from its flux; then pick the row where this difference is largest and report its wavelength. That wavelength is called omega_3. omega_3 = 5950.08 Angstrom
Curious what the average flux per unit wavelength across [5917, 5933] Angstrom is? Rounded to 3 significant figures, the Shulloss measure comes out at 6.55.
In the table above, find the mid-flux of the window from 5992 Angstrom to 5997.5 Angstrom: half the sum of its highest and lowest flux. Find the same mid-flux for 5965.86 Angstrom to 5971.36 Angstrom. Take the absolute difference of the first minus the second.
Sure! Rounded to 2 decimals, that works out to 0.01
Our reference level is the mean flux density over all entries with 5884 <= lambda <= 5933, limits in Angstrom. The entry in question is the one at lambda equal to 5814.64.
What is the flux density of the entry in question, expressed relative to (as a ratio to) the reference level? 1.12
